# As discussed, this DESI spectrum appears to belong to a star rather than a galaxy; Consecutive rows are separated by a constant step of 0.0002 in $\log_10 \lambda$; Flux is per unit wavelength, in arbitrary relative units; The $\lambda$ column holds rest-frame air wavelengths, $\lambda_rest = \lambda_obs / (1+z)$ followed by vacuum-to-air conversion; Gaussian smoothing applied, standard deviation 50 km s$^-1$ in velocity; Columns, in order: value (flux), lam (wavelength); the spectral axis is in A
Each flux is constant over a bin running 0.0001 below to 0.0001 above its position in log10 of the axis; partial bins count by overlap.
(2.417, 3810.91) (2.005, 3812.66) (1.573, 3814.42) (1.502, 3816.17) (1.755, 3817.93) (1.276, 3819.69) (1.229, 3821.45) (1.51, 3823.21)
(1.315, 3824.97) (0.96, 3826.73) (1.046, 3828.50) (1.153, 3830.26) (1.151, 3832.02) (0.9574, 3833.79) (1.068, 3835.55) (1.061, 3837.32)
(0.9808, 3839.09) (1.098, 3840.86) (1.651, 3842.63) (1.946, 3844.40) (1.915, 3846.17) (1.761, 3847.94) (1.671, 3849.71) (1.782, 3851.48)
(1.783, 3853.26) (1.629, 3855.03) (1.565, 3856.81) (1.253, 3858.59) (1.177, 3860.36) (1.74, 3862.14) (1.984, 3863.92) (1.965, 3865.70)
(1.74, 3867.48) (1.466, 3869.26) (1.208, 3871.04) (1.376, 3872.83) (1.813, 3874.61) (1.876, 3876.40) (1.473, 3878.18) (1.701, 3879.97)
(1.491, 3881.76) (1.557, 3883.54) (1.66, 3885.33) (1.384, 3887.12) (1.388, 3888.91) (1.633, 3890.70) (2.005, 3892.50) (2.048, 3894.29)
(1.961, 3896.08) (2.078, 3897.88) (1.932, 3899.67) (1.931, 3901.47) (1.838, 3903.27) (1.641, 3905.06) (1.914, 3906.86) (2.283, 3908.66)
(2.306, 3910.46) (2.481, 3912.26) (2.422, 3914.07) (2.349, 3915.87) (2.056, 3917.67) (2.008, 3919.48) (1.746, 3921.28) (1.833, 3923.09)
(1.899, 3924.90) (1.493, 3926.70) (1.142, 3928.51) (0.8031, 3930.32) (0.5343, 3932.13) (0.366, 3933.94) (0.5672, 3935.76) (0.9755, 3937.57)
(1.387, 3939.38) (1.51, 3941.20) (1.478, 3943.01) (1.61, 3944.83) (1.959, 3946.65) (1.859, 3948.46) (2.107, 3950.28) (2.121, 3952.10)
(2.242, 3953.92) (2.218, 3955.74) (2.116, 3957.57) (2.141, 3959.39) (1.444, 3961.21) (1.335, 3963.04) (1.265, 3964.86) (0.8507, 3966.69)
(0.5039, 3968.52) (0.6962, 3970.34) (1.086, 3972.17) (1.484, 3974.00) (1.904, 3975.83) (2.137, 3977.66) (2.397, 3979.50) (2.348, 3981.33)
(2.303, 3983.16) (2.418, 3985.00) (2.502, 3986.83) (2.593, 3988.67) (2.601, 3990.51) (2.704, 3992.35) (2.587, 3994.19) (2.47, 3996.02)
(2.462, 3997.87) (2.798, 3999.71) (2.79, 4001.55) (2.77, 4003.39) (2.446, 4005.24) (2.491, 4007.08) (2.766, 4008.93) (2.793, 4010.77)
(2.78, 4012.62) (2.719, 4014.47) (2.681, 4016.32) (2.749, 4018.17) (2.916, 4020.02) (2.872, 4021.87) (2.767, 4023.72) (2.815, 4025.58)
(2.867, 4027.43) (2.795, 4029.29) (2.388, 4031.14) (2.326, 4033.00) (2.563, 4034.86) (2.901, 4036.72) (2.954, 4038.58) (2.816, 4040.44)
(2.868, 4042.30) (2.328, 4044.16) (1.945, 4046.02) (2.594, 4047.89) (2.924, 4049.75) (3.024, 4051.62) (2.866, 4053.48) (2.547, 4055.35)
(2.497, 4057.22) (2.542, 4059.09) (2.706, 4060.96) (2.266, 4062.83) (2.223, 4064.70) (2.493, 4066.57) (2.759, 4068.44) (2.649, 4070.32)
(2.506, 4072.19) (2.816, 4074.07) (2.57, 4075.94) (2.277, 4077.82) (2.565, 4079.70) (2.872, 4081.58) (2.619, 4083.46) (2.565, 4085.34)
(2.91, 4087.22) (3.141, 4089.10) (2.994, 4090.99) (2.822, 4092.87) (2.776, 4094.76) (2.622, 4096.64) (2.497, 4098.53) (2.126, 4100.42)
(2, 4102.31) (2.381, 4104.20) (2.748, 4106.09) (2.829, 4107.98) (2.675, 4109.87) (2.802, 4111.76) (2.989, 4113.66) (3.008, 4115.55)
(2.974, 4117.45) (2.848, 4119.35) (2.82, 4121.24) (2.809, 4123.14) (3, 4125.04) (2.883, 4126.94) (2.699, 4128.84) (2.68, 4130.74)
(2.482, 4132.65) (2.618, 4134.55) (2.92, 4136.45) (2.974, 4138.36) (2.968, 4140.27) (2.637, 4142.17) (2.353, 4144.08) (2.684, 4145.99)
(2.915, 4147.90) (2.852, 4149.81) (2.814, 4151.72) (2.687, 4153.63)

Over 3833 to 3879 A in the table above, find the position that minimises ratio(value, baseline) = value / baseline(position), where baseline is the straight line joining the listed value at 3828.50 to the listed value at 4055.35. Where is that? 3839.09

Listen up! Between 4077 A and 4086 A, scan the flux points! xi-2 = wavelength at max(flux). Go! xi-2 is 4081.58 A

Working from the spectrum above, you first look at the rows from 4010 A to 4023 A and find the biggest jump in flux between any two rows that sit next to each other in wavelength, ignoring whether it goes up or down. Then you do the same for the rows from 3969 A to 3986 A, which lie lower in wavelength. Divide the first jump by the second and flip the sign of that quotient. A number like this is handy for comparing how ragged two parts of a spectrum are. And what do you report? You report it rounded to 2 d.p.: -0.40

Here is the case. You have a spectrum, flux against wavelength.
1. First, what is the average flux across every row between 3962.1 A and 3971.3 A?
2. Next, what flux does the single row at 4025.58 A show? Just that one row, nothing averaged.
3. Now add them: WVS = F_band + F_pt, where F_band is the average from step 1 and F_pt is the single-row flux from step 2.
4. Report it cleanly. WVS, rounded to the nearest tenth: 3.7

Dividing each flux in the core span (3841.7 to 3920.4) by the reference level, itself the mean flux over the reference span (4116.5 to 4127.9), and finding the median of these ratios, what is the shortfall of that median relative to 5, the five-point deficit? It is 4.4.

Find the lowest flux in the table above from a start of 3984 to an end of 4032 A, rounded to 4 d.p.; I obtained 2.3880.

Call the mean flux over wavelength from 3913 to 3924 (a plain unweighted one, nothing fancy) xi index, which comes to 2.1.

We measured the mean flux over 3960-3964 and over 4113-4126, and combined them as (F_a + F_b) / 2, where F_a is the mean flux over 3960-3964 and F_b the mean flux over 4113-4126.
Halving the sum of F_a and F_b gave 2.2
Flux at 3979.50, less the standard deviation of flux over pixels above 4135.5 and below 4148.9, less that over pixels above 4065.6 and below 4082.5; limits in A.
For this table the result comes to 2.0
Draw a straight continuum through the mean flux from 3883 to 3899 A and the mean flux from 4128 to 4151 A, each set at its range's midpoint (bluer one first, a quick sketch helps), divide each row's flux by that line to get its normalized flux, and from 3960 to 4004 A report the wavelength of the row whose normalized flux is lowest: 3968.52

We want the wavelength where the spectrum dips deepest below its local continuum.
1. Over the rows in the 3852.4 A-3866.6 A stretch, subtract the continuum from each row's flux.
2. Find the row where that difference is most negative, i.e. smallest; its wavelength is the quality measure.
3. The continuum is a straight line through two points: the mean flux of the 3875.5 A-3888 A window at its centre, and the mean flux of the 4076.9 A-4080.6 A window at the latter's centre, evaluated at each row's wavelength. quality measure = 3860.36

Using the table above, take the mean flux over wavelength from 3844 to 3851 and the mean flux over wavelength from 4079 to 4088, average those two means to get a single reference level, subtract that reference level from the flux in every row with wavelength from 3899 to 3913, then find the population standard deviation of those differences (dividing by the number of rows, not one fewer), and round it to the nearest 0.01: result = 0.27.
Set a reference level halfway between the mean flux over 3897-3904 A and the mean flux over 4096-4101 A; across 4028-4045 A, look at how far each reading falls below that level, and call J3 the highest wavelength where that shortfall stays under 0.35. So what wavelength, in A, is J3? 4044.16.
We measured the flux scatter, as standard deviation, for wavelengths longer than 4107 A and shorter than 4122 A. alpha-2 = 0.11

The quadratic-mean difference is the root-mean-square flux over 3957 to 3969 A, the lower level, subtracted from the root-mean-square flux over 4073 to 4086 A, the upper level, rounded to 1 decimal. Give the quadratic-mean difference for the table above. 1.1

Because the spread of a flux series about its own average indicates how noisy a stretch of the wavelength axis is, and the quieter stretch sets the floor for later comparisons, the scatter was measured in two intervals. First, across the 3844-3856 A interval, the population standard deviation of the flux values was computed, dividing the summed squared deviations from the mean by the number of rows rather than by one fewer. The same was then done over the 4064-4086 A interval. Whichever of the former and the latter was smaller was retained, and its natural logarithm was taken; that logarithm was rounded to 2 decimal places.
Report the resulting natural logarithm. -2.23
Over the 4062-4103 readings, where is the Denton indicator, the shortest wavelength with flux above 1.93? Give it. 4062.83 A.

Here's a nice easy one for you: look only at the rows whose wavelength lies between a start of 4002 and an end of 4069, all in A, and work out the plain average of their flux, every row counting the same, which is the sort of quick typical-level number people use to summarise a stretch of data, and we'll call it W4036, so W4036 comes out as 2.7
